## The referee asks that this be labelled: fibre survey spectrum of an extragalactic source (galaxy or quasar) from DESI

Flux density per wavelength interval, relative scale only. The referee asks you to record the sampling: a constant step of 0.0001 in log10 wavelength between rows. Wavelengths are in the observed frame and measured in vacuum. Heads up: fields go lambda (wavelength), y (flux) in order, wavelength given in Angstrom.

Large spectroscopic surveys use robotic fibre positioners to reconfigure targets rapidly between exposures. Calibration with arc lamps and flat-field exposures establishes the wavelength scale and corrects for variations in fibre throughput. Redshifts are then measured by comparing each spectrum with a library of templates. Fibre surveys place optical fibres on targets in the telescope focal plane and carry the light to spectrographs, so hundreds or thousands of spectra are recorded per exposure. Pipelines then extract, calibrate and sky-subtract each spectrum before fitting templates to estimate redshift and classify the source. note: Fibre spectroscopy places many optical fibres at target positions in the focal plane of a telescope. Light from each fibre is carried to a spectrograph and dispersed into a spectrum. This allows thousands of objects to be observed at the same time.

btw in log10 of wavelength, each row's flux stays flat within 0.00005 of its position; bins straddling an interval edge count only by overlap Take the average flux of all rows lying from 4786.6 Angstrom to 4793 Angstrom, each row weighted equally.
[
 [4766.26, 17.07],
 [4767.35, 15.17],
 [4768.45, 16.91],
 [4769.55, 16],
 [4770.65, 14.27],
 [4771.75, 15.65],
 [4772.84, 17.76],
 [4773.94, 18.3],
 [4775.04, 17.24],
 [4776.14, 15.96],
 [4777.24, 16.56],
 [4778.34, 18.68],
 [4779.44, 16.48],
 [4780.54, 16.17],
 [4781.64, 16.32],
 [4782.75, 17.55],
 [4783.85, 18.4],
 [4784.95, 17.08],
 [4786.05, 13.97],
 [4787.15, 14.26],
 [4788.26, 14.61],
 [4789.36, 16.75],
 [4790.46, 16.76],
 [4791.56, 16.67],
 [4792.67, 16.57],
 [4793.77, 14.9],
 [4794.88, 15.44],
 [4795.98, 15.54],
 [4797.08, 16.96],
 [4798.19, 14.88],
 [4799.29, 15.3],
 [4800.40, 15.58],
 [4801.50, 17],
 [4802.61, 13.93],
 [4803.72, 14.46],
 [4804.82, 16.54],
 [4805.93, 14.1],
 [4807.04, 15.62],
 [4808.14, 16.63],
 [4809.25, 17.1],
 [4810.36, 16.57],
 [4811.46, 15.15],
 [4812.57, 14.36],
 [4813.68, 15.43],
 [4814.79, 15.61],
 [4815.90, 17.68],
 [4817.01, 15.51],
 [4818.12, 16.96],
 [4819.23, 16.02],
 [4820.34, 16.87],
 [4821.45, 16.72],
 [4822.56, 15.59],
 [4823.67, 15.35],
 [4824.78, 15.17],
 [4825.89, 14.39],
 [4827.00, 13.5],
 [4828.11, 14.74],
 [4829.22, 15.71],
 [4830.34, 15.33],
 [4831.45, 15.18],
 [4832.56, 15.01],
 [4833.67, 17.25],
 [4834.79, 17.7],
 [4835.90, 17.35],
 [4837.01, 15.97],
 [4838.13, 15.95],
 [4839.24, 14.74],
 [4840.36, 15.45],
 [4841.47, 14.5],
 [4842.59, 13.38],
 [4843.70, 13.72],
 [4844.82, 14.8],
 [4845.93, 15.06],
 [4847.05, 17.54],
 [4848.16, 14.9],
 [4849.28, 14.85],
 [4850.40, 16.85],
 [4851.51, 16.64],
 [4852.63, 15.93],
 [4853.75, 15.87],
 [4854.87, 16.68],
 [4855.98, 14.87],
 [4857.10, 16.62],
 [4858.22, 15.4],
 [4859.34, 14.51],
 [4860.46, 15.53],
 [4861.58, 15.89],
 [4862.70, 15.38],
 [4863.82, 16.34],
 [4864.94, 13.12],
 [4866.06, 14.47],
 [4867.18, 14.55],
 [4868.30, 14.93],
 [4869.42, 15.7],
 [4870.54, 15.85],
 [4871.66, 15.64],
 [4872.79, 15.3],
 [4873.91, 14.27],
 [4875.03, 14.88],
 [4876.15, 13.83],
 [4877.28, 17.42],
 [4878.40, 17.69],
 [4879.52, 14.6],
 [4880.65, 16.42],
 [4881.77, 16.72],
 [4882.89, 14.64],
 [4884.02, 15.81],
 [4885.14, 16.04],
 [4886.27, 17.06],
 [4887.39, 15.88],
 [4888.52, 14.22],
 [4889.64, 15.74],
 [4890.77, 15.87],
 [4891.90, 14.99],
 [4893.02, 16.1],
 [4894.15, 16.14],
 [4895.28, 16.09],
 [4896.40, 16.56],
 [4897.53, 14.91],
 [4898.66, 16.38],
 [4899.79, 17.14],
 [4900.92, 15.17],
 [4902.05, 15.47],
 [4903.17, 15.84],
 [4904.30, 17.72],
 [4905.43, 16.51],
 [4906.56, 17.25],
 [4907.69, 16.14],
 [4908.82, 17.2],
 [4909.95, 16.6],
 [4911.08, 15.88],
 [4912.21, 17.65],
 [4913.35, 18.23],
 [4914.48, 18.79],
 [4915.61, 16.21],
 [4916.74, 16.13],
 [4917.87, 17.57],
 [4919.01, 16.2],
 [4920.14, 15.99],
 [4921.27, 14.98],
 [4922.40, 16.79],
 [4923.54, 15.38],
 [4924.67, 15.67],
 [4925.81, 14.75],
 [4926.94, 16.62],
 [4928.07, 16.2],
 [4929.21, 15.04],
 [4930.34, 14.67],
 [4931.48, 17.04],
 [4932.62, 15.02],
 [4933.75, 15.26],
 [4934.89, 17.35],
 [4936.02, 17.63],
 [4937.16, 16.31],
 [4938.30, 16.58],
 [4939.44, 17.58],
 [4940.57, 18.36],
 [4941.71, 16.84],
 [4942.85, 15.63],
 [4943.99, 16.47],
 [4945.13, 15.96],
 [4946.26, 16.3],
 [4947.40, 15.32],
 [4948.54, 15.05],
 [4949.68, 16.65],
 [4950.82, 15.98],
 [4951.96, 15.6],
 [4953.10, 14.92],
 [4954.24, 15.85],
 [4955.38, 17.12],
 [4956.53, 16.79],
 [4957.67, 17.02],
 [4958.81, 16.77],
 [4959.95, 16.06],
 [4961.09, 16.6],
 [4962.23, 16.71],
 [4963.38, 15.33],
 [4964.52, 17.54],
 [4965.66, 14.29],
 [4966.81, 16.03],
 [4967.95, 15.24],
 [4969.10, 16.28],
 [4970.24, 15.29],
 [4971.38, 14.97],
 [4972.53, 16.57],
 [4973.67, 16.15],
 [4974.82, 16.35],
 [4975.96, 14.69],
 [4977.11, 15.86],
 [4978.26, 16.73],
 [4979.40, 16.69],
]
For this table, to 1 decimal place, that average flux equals 15.9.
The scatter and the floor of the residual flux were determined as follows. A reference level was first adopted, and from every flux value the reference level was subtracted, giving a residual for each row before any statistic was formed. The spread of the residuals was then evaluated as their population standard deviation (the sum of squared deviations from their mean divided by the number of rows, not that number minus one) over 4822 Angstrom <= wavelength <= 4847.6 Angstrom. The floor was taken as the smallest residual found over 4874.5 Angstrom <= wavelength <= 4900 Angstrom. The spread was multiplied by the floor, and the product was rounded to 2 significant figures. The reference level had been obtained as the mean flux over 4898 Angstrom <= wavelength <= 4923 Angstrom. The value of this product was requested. -3.3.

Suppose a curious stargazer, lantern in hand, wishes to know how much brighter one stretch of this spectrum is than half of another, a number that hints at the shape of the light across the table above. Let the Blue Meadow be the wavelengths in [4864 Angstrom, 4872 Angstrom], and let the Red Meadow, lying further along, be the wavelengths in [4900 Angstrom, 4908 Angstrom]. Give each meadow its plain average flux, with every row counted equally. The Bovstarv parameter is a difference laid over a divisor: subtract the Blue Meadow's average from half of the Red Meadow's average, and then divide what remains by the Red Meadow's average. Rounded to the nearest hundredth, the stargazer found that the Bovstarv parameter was -0.41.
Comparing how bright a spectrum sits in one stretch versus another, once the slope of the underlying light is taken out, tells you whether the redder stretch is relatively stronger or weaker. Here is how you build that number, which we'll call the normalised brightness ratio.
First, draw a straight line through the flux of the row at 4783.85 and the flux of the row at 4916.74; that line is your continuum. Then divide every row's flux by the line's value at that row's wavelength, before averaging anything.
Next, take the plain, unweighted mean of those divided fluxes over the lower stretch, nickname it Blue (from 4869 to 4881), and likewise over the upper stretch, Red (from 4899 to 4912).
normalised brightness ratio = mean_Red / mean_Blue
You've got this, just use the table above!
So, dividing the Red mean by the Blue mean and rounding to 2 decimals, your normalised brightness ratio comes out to 1.09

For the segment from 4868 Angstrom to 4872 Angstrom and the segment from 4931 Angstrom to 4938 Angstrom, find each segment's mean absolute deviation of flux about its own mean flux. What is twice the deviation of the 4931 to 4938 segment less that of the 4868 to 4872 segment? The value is 1.5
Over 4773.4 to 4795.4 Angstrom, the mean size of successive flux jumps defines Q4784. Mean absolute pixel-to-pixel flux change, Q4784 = 1.02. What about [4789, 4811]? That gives 1.04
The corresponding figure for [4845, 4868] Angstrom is 1.16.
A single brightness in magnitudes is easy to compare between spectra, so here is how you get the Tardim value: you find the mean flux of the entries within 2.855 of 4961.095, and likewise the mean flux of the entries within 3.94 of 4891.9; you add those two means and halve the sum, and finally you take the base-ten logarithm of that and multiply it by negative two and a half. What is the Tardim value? -3.01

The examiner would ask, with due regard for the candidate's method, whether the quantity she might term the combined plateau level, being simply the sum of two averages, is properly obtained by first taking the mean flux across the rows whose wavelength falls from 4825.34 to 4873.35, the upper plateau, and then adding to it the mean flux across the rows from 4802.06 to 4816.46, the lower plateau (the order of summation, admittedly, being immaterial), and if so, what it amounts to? 31.0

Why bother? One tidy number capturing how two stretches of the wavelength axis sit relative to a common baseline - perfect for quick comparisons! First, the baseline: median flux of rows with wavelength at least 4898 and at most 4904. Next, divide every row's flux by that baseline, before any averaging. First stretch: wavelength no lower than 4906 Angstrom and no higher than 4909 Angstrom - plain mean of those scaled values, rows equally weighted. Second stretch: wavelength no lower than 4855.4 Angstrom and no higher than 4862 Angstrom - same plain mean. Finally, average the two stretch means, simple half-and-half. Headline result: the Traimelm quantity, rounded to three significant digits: 1.02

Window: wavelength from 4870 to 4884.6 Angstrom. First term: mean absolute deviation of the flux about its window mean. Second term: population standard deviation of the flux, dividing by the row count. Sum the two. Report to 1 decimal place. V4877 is 2.1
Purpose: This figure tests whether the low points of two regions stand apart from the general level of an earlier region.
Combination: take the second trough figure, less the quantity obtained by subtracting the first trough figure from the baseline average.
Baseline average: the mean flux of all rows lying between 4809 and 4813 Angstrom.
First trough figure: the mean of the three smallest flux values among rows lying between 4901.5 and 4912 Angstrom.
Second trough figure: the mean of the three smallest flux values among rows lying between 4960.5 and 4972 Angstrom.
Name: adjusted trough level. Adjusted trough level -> 14.8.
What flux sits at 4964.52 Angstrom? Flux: 17.54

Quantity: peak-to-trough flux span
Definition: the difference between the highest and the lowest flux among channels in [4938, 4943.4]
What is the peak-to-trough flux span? 2.73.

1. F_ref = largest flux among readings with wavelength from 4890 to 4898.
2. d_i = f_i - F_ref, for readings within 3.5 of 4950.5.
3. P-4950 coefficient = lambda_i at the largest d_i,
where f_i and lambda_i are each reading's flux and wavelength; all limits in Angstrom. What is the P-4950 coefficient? 4949.68 Angstrom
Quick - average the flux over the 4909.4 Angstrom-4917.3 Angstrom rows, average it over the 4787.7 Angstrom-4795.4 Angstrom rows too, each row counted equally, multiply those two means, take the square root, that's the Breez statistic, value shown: 16.5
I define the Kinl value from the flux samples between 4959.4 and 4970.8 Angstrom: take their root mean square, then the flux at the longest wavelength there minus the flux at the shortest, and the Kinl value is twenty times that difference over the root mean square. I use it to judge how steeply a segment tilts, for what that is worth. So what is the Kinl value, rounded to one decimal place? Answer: -1.0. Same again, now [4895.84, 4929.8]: -1.9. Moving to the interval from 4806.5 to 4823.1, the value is 0.0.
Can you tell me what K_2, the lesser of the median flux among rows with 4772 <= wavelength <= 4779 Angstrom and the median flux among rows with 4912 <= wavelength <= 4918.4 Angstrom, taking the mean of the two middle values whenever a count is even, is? 17.5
